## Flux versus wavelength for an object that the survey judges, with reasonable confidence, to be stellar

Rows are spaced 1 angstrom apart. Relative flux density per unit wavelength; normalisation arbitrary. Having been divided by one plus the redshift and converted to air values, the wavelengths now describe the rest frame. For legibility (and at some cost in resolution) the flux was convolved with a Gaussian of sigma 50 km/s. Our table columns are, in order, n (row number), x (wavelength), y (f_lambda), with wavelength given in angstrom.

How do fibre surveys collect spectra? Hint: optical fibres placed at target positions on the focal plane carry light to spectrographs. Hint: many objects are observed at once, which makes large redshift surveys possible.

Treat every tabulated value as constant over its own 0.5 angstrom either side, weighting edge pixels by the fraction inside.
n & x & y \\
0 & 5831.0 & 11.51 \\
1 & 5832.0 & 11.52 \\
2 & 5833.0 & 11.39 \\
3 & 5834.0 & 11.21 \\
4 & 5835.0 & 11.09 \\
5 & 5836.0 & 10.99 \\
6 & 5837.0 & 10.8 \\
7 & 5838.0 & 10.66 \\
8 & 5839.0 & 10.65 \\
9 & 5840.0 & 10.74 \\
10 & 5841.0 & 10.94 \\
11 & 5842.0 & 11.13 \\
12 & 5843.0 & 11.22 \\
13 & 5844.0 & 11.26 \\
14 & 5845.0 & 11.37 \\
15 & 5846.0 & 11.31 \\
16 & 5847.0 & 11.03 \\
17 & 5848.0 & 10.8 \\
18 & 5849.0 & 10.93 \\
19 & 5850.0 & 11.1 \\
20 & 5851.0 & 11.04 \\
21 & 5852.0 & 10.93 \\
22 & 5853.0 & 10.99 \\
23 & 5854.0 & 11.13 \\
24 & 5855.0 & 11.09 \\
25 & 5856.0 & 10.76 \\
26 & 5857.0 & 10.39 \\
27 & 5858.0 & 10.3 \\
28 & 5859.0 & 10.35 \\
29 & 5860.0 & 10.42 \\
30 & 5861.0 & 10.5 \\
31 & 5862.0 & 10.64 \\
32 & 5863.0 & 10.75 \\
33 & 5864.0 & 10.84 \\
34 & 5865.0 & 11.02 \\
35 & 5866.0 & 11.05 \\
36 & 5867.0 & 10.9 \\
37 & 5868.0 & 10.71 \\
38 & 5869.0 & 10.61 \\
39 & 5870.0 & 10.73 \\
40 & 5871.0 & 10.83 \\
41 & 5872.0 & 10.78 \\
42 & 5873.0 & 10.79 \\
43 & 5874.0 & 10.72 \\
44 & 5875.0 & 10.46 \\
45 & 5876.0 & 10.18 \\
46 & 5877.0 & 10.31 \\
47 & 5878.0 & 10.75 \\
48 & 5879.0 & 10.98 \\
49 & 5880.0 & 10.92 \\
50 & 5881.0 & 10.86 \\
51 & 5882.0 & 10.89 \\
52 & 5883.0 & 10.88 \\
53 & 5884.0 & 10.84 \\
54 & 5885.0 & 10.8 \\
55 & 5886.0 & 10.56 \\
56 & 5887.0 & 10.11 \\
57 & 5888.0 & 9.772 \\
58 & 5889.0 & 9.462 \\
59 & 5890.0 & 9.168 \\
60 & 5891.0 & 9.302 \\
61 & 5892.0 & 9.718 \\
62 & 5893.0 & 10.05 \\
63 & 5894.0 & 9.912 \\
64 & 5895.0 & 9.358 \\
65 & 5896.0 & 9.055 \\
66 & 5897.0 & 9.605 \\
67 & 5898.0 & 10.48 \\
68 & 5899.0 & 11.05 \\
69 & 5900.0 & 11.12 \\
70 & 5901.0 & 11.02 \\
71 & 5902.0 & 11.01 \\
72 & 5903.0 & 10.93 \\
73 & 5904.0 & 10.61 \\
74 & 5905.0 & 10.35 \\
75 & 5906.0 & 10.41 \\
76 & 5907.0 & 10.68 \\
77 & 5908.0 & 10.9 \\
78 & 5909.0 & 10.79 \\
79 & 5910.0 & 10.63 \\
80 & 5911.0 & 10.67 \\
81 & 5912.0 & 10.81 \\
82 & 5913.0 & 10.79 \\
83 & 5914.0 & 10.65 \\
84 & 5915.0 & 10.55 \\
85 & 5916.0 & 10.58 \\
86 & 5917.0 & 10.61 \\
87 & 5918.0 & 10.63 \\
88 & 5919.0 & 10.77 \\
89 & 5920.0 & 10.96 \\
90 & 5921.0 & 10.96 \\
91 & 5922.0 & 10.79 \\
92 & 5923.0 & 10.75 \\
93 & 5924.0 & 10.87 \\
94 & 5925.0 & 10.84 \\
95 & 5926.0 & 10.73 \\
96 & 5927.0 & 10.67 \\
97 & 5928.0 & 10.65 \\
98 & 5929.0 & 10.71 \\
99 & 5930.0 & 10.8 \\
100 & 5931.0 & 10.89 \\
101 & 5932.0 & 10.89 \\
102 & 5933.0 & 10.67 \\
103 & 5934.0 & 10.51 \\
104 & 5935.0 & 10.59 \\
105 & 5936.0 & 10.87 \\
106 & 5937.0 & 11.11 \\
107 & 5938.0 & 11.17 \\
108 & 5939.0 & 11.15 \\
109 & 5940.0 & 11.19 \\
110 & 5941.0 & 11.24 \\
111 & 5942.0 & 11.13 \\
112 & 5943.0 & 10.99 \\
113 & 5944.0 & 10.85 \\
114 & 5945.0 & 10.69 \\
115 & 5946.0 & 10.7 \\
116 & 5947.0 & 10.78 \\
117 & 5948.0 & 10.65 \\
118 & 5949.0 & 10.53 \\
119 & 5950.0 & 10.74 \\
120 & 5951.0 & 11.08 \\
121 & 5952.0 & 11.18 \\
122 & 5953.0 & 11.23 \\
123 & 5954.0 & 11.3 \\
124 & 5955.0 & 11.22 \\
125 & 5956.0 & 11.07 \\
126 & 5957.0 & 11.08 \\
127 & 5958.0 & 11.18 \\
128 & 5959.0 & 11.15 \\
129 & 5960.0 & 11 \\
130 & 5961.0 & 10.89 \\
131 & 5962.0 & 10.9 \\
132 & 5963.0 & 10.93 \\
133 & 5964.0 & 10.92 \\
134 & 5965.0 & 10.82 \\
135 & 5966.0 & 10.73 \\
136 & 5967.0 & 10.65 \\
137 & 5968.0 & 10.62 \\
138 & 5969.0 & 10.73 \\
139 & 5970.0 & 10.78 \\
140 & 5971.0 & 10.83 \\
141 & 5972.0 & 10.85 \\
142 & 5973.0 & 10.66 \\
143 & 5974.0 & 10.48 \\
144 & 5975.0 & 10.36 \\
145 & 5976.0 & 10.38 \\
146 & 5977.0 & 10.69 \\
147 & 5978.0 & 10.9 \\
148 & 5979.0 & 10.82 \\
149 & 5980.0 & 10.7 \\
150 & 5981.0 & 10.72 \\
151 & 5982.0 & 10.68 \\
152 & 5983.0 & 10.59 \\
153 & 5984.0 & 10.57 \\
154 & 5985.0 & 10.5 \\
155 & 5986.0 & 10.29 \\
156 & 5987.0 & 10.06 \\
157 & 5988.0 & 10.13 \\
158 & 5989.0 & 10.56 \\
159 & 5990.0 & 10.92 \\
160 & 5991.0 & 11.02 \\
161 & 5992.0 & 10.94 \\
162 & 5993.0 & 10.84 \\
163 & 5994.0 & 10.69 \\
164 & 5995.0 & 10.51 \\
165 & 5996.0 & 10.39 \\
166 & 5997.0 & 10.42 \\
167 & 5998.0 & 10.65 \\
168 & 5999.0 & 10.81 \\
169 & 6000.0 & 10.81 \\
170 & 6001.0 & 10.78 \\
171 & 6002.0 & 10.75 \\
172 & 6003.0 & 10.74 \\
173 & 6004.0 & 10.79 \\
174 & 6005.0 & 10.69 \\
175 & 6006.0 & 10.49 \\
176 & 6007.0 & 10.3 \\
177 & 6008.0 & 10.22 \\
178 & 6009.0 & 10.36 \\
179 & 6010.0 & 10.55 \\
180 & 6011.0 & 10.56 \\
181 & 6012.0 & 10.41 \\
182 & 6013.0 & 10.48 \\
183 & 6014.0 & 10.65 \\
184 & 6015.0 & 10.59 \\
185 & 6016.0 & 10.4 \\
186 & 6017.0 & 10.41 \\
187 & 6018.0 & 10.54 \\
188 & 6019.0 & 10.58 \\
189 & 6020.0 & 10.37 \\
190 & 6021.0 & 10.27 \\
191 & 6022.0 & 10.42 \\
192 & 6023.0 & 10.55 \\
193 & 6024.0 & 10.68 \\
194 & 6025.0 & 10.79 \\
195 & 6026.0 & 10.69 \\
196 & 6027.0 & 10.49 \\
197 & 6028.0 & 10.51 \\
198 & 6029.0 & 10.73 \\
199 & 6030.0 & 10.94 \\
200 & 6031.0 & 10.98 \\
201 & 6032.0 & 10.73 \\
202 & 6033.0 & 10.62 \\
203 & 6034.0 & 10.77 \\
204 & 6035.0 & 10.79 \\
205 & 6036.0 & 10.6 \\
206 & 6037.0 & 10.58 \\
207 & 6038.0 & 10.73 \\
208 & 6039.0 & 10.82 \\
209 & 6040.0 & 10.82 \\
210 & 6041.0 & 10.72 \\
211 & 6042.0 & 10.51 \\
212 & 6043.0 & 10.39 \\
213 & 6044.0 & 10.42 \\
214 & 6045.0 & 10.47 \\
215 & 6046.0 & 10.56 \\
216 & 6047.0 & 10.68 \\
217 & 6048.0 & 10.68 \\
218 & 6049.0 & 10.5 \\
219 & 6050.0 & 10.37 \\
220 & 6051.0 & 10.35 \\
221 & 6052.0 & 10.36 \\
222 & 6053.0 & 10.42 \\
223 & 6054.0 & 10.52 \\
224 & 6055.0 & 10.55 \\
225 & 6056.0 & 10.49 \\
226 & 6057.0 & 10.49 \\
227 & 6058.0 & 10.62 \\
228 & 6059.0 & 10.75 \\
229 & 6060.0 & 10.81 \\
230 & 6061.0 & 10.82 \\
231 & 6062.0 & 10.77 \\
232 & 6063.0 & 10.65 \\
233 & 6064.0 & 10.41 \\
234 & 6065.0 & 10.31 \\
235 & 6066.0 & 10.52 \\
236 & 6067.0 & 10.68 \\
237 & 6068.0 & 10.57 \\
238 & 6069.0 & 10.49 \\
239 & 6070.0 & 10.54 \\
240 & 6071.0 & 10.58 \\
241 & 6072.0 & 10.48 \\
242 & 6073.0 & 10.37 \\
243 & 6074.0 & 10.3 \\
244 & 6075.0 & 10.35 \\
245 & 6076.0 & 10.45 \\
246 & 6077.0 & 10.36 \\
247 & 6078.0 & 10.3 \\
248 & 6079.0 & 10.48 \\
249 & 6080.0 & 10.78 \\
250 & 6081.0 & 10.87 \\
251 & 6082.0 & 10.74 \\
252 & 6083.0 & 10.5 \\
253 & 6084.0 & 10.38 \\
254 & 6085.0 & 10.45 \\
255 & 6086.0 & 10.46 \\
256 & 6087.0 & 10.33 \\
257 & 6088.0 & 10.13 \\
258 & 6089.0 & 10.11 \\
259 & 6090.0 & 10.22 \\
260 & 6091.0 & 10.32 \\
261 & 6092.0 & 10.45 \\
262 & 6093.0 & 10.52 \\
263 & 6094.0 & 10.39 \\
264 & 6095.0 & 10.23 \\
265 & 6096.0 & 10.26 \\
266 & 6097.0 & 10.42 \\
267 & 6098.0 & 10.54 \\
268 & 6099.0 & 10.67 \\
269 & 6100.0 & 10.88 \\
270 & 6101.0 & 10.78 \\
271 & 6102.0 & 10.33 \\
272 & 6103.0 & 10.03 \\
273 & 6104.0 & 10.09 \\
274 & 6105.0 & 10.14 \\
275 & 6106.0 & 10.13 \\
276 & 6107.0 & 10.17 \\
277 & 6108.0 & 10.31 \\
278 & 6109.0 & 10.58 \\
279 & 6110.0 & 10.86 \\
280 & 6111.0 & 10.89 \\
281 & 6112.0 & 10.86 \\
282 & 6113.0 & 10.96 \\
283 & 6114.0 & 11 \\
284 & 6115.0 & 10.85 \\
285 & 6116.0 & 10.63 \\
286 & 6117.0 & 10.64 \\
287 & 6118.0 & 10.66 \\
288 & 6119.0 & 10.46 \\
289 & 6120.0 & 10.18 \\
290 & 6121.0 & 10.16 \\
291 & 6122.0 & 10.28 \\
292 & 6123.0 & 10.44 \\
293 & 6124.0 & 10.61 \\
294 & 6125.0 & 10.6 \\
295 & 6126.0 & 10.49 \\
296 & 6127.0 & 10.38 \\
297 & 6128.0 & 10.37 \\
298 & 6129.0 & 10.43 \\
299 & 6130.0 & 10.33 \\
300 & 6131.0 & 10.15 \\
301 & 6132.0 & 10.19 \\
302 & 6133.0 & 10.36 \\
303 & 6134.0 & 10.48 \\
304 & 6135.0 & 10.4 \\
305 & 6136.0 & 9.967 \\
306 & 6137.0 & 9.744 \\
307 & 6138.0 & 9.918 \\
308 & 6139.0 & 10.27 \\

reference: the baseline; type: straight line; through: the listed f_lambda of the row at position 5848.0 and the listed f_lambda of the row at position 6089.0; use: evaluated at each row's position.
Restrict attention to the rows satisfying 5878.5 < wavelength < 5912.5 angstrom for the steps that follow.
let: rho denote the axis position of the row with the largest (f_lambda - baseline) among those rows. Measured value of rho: 5900.0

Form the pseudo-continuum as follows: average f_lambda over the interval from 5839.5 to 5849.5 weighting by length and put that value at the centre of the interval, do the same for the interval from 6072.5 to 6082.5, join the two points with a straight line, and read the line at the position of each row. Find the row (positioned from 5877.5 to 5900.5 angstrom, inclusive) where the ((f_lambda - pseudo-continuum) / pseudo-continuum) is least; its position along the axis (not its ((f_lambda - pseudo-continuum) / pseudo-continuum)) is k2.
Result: 5896.0 angstrom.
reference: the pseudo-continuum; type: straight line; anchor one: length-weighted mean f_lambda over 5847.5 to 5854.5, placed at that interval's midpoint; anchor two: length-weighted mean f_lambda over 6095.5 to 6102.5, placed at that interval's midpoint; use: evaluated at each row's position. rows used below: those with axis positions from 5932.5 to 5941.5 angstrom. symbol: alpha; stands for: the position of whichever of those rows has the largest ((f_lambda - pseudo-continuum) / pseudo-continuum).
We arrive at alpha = 5941.0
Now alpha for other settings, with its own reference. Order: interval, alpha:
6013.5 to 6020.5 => 6014.0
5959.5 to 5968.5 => 5960.0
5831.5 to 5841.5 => 5832.0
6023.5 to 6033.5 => 6031.0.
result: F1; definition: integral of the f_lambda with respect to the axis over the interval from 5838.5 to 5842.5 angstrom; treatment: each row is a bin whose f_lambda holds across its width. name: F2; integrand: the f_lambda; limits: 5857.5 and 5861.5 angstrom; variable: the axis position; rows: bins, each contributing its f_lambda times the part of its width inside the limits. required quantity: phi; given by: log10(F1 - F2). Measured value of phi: 0.3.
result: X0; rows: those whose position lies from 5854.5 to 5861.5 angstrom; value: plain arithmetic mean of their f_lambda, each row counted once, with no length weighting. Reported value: 10.5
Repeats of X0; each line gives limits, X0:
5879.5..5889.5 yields 10.5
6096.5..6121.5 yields 10.5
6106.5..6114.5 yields 10.7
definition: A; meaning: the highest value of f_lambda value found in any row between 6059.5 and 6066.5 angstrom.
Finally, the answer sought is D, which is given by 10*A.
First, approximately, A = 10.82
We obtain 108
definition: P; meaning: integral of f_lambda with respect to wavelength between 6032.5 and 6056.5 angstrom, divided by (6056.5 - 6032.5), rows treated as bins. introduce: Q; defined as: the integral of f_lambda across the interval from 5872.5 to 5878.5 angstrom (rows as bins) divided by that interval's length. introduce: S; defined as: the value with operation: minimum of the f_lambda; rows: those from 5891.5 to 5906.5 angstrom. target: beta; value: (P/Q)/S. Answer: 0.111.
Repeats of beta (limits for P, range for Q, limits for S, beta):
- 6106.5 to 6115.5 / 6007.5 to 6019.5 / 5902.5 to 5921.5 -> 0.099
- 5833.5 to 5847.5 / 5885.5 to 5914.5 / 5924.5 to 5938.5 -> 0.102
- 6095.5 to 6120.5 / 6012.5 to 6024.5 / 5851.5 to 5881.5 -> 0.099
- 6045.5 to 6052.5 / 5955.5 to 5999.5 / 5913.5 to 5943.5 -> 0.093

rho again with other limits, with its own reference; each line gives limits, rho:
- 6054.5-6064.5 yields 6061.0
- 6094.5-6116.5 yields 6114.0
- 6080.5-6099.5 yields 6081.0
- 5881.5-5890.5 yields 5882.0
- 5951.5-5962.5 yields 5954.0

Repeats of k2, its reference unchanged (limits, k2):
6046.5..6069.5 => 6065.0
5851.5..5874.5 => 5858.0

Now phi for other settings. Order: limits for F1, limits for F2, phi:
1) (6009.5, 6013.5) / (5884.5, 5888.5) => -0.1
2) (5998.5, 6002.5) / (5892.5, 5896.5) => 0.7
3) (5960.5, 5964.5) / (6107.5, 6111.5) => 0.0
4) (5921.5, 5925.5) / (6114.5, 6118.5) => -0.3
